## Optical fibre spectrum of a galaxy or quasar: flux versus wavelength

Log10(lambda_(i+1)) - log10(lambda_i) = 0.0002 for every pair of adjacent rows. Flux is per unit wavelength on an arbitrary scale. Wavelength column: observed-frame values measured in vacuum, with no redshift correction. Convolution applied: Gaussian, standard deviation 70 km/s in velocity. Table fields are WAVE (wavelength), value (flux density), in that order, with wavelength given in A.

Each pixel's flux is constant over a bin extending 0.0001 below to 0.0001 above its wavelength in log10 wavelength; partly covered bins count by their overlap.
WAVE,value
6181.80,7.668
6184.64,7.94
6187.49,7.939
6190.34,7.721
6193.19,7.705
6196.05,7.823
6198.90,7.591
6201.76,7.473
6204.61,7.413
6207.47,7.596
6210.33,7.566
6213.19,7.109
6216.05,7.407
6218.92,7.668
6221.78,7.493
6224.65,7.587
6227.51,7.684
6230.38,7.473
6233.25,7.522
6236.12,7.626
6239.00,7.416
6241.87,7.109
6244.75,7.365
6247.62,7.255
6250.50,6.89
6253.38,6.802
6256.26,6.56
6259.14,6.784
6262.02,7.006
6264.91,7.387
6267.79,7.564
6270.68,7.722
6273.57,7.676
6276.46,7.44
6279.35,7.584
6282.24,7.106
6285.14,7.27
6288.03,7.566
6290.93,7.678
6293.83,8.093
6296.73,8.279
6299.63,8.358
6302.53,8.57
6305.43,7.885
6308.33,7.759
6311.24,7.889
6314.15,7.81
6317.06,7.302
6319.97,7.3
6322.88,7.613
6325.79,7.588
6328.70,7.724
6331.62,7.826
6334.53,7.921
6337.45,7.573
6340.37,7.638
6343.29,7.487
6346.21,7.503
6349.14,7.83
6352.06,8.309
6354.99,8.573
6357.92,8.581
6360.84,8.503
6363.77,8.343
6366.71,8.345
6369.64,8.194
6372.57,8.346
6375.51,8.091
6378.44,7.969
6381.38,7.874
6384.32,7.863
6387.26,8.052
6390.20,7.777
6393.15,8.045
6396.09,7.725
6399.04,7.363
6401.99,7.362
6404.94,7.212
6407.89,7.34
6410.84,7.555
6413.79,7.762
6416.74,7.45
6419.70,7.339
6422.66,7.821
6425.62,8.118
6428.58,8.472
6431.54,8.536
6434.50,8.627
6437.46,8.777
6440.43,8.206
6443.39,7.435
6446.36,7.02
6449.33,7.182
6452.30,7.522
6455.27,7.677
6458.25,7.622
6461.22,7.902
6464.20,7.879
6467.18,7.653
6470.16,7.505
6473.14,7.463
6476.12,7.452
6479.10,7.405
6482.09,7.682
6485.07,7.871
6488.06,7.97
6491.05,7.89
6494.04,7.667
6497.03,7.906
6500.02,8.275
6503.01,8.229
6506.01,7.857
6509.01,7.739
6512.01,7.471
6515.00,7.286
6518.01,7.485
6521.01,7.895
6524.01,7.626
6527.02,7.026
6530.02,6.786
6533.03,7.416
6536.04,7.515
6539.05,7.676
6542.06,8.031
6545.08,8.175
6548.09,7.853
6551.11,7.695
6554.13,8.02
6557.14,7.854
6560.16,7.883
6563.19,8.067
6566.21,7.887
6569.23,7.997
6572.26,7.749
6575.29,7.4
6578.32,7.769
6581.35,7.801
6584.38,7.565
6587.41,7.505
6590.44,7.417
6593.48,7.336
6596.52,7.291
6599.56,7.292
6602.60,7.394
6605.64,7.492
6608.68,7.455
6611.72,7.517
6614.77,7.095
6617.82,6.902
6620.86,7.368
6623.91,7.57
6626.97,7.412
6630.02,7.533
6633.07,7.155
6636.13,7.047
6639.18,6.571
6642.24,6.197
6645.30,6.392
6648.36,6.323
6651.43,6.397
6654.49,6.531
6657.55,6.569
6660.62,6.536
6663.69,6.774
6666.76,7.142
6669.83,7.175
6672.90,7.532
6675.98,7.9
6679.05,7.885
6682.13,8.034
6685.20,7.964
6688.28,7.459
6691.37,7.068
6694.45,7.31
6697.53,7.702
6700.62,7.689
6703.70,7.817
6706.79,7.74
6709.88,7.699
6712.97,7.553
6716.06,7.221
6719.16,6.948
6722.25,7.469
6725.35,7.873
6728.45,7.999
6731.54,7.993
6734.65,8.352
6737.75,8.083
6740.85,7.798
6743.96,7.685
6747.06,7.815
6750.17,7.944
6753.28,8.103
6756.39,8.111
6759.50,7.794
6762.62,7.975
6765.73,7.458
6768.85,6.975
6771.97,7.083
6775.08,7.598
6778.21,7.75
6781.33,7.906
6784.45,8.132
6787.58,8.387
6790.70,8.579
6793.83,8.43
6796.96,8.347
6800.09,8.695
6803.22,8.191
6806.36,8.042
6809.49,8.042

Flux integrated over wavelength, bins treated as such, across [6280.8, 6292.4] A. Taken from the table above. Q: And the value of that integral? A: 86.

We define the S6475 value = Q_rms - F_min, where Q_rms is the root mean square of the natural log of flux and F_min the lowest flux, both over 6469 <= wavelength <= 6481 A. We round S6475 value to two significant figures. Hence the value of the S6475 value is -5.4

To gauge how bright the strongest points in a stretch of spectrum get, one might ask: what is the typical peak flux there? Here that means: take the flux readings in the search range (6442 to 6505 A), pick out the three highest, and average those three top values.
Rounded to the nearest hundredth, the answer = 8.16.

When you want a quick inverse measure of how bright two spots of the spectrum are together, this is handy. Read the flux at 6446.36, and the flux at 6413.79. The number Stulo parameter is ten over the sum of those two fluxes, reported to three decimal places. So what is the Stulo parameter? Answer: 0.676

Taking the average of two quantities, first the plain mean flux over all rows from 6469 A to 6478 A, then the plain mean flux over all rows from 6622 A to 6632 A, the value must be 7.5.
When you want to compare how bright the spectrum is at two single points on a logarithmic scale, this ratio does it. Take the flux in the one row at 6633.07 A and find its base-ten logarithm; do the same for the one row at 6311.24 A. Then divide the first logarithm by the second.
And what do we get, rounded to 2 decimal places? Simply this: 0.95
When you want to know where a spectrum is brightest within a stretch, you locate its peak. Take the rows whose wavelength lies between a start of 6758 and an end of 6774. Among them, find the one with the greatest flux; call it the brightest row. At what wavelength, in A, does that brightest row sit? 6762.62 A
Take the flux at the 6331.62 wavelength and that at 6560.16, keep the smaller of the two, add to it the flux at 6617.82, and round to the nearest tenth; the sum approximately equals 14.7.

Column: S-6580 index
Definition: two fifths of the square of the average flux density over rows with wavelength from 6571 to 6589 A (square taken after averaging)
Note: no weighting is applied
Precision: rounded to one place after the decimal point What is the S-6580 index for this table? 23.3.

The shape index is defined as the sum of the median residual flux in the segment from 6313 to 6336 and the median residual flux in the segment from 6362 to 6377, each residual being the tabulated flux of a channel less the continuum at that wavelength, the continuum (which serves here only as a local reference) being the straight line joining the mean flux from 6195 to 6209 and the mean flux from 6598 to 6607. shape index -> 1.0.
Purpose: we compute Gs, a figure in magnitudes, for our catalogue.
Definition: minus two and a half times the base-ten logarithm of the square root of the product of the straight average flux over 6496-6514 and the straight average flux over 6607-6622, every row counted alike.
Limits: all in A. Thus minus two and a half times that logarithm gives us -2.20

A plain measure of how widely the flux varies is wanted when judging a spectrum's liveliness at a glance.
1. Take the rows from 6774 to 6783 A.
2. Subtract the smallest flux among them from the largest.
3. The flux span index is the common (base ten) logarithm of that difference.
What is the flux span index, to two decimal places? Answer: -0.51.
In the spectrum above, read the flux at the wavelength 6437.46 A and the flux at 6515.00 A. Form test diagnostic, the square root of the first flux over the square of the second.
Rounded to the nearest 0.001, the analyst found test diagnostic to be 0.407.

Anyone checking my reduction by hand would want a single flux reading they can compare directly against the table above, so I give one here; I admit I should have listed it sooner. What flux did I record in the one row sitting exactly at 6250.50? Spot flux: 6.89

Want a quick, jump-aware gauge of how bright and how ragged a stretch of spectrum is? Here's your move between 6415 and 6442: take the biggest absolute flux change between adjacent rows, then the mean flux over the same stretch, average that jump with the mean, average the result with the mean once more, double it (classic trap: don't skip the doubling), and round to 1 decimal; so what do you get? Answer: 12.5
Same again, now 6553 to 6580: 12.0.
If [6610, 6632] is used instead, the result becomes 11.2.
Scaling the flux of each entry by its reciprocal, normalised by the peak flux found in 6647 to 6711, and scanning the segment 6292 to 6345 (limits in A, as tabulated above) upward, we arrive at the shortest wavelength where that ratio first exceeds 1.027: 6308.33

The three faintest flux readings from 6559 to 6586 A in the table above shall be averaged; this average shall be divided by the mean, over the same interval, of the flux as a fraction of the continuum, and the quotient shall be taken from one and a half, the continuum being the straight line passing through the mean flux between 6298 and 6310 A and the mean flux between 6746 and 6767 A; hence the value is -6.27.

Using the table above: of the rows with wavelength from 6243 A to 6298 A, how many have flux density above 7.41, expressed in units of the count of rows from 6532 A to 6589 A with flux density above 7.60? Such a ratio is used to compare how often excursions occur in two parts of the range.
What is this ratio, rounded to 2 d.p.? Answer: 0.64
